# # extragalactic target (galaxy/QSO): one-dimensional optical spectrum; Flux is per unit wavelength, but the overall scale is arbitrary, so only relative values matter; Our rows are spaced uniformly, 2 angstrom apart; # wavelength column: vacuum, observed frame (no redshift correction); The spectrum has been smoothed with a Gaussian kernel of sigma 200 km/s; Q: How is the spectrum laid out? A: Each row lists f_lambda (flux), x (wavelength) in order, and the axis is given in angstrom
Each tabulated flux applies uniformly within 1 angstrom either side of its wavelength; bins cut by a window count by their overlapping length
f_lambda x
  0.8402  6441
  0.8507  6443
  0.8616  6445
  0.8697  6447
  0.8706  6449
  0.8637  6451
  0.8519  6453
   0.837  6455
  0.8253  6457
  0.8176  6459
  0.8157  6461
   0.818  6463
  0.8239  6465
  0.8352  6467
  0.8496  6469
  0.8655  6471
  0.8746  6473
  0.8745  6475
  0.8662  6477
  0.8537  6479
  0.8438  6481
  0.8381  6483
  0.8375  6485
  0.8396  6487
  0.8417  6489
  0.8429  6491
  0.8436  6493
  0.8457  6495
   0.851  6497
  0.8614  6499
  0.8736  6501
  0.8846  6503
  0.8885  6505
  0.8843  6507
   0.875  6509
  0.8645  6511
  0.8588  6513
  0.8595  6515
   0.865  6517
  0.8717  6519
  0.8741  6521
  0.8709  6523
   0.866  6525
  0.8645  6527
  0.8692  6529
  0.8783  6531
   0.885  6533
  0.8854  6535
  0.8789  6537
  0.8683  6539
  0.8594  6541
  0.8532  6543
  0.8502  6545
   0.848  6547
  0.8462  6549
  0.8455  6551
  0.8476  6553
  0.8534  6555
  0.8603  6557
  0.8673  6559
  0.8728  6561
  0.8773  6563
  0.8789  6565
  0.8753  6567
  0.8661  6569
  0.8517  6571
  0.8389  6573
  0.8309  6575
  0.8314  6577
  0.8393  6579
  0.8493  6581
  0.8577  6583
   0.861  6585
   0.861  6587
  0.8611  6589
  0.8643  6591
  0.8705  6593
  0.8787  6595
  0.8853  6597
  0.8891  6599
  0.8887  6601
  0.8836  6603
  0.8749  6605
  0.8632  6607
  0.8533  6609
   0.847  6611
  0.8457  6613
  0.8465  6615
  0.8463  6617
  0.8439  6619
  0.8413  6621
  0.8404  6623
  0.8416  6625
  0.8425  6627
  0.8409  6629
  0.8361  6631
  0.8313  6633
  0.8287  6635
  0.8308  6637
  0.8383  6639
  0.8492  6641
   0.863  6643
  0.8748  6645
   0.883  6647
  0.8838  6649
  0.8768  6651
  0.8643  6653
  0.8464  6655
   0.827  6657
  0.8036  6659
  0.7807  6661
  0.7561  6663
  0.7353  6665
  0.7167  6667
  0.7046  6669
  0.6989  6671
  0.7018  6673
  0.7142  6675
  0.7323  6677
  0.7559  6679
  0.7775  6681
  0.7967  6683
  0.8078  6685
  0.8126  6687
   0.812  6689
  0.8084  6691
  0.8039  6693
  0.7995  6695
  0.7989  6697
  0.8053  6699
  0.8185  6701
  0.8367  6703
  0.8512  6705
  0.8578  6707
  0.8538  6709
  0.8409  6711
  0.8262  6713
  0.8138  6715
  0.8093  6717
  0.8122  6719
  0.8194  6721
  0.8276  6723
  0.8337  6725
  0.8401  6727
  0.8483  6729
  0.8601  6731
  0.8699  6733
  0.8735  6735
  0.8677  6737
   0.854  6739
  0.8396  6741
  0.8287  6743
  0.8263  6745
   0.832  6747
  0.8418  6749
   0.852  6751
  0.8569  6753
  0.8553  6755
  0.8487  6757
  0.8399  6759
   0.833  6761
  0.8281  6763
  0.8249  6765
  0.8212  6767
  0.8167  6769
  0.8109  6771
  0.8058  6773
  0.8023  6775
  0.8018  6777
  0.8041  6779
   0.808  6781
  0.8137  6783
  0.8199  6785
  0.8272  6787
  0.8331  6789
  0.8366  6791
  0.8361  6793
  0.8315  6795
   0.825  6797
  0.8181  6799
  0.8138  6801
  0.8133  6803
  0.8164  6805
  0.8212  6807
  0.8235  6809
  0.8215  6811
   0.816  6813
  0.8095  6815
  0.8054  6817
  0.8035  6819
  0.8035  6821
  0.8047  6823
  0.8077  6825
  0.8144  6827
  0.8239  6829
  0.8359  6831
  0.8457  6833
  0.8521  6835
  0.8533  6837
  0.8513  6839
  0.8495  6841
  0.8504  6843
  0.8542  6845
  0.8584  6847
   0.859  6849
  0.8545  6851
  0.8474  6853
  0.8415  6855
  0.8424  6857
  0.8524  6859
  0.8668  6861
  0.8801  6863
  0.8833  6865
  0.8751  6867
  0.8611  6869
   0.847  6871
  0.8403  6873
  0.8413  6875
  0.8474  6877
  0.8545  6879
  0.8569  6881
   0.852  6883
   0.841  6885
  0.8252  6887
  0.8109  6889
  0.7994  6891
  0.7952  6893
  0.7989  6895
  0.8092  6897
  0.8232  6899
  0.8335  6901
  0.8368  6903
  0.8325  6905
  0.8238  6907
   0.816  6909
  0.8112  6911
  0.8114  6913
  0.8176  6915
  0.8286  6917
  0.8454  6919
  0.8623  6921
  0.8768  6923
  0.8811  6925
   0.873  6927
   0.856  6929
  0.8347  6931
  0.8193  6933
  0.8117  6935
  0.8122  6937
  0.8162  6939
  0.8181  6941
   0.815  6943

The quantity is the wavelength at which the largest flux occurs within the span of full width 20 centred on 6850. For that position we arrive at 6849 angstrom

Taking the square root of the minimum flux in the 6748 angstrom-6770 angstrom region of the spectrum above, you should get 0.904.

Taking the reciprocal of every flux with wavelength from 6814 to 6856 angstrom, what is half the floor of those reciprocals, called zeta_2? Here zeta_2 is 0.582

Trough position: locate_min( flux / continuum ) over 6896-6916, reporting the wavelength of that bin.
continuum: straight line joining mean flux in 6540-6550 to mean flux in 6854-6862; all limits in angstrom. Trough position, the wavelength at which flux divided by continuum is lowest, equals 6897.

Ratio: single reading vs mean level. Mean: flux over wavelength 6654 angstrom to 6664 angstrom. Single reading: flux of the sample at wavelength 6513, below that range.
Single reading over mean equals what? 1.07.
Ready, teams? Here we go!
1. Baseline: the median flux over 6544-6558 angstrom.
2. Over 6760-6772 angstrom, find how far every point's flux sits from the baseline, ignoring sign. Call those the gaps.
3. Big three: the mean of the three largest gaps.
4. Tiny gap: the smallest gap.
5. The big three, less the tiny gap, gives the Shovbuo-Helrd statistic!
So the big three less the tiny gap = 0.017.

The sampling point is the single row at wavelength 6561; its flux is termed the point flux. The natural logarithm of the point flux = -0.136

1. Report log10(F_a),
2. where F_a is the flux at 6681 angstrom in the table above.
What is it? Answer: -0.11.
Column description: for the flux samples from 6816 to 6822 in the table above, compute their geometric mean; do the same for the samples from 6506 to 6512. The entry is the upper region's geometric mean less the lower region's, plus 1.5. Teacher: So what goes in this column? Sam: 1.43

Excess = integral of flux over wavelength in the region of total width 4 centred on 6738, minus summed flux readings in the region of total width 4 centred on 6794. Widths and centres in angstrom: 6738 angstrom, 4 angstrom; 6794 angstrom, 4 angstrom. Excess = 1.78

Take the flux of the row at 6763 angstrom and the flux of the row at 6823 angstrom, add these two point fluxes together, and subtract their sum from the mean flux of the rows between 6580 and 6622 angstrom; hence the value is -0.77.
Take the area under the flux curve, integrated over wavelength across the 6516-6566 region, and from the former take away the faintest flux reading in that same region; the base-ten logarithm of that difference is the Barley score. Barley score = 1.63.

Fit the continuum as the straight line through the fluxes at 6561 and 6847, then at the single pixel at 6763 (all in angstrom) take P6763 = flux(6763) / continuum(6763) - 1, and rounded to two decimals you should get -0.04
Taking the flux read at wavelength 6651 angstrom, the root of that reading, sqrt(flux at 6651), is 0.936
